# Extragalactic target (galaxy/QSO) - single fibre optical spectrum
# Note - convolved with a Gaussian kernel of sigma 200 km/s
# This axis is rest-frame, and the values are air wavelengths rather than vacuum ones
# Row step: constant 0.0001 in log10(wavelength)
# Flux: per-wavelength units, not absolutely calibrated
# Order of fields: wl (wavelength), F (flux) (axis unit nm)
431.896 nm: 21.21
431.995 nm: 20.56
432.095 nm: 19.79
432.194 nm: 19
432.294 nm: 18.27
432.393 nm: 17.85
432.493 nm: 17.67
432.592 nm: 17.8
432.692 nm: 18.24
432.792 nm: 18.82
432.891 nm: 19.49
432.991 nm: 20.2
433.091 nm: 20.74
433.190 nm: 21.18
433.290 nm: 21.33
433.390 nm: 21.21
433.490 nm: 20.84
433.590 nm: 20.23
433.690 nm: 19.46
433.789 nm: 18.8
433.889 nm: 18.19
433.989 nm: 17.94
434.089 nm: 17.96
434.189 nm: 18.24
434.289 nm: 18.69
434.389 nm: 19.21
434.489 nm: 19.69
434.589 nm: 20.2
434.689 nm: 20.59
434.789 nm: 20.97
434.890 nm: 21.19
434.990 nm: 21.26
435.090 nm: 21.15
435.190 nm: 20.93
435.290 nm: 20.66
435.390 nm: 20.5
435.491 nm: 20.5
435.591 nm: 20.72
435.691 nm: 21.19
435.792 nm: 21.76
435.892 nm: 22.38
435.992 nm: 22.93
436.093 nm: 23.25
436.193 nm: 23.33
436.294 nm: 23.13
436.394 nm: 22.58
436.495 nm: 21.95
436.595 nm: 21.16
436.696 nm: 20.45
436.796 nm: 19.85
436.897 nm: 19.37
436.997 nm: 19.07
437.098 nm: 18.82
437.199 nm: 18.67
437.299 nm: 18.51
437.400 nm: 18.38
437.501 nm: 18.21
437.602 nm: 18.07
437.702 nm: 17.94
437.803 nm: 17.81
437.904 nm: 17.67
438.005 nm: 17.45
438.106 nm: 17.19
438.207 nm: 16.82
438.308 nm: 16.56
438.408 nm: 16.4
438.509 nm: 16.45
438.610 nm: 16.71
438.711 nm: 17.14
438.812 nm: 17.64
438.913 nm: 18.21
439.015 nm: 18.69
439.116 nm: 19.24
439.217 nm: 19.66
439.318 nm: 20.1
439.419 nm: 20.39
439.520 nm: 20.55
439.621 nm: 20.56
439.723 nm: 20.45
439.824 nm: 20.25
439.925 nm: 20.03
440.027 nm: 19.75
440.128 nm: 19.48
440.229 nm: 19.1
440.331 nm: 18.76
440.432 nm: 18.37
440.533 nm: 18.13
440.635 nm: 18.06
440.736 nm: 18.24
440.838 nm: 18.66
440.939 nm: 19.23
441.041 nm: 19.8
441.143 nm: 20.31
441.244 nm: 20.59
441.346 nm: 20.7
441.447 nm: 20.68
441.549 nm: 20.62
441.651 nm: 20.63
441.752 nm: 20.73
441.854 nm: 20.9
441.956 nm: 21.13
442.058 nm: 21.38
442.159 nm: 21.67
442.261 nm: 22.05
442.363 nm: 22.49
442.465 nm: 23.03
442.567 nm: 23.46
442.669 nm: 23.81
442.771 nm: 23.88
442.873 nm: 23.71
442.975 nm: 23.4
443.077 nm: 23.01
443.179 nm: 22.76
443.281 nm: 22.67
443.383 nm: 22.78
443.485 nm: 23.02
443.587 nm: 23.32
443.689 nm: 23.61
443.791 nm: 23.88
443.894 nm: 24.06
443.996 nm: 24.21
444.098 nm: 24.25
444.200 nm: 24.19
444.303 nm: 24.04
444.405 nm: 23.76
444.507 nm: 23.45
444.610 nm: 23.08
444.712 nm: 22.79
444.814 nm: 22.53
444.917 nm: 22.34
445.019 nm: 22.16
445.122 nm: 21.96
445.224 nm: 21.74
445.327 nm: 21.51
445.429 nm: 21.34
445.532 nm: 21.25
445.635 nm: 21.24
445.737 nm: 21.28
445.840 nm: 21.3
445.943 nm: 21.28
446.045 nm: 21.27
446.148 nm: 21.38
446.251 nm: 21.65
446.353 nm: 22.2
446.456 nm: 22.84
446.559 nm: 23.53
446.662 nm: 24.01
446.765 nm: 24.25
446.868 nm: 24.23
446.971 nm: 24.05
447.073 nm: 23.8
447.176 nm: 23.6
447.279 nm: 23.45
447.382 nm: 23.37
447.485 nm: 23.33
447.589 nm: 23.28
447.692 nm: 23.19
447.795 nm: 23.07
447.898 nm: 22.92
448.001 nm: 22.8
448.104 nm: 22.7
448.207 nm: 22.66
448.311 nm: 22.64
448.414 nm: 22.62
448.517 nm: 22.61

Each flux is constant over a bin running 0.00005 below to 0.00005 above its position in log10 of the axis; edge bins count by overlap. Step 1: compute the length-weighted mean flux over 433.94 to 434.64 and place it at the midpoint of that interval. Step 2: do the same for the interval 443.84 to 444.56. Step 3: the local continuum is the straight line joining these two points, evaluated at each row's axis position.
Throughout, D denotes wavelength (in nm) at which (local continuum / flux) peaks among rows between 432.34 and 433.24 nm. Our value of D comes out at 432.493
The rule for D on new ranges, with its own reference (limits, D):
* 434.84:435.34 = 435.290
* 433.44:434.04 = 433.989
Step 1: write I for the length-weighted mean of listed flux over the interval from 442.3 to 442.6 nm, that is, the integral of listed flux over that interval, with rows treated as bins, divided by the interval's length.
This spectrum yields 22.9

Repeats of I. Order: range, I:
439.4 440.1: 20.2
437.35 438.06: 17.9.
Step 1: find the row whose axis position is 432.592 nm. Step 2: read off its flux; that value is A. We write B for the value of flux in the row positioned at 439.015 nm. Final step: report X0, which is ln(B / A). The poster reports 0.05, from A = 17.8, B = 18.69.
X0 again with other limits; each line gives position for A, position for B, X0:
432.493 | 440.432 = 0.04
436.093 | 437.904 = -0.27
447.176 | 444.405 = 0.01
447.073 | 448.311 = -0.05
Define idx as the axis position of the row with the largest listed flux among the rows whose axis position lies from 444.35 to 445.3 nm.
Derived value 444.405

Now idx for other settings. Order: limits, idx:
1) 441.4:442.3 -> 442.261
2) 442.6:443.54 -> 442.771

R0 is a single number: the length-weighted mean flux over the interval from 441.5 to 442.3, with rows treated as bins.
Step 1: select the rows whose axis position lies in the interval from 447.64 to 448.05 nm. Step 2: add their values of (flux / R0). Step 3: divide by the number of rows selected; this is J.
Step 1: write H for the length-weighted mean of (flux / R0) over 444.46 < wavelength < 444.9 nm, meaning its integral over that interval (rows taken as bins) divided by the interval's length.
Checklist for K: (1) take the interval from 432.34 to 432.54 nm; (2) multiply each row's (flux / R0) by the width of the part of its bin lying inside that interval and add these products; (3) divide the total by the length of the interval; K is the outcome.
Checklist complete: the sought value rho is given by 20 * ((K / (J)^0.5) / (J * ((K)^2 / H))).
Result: 22.7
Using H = 1.08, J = 1.09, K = 0.84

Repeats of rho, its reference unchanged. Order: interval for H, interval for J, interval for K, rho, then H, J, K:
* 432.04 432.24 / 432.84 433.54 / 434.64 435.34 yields 19.1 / 0.92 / 0.98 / 0.99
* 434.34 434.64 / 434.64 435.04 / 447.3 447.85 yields 17.1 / 0.93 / 0.99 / 1.10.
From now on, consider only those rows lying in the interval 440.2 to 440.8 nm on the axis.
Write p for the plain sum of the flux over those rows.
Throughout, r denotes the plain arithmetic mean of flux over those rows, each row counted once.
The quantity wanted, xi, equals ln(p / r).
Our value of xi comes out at 1.8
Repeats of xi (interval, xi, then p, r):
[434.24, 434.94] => 1.9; 141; 20.1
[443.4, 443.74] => 1.1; 70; 23.3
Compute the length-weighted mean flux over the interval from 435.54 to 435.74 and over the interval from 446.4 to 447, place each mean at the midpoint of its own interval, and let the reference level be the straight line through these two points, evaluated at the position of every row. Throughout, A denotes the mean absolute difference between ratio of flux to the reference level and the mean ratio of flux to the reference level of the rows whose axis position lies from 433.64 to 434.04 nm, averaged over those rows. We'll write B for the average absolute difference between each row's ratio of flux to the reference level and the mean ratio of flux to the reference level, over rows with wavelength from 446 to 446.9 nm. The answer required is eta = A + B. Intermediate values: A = 0.027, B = 0.042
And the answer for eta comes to 0.07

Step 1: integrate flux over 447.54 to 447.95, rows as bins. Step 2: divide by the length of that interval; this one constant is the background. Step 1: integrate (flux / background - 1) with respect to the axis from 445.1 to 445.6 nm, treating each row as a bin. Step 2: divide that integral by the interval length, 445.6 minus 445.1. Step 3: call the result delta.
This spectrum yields -0.07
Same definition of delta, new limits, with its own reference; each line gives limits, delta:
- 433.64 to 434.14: -0.20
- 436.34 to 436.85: -0.08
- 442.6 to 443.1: 0.02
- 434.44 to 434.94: -0.11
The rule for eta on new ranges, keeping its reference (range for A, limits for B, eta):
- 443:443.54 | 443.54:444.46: 0.02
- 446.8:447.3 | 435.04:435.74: 0.02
